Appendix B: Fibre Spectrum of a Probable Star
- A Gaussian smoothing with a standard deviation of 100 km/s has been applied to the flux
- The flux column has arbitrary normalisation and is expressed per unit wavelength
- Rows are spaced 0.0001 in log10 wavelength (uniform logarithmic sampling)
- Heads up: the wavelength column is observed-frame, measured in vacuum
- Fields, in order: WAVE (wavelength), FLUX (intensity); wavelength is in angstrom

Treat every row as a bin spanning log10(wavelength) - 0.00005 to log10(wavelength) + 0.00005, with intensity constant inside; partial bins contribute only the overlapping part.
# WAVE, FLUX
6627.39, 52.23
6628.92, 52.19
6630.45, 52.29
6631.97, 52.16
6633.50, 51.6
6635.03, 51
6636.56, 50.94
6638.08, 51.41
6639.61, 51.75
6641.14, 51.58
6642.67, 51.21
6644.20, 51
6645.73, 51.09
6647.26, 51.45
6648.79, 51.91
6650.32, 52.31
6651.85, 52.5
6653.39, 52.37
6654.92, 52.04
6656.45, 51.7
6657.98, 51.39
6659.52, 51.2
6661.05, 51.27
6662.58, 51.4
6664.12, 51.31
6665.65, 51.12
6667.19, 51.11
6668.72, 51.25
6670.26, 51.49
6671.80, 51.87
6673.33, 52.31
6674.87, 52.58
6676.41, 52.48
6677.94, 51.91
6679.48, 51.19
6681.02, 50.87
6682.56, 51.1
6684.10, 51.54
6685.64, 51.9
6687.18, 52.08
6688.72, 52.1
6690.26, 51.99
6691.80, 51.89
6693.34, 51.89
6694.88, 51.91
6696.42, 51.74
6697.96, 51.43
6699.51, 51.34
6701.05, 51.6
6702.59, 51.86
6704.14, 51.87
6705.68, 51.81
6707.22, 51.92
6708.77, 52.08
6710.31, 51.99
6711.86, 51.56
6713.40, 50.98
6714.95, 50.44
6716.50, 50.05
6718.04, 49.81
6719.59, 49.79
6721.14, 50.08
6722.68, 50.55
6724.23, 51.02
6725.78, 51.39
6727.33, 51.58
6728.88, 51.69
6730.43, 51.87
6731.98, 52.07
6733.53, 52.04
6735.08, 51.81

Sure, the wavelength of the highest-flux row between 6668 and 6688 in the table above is 6674.87 angstrom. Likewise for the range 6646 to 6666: 6651.85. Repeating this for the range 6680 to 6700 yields 6688.72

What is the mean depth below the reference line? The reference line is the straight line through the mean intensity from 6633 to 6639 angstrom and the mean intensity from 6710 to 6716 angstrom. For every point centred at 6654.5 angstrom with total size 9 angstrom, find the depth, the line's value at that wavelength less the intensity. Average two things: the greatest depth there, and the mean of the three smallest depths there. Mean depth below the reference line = -0.7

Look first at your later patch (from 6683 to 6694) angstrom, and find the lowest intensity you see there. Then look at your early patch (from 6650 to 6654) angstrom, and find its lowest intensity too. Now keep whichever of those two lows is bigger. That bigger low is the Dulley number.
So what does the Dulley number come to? 52.3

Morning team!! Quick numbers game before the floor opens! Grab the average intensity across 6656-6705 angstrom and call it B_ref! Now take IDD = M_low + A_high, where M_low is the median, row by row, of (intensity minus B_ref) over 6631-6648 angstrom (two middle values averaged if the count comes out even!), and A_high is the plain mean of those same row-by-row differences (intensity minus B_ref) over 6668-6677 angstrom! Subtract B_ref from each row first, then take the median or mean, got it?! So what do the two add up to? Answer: 0.1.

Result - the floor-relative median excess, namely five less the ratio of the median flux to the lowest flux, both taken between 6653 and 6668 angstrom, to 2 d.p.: 4.00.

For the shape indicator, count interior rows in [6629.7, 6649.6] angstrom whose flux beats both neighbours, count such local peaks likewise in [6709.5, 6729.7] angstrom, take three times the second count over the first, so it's 0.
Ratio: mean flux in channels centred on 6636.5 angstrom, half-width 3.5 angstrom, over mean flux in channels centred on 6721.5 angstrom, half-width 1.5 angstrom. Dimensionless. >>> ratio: 1.020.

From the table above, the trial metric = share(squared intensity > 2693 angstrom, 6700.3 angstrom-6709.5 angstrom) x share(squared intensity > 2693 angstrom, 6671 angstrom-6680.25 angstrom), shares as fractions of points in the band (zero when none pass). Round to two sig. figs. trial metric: 0.22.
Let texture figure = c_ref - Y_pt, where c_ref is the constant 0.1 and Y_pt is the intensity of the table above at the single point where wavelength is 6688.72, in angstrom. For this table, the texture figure -52.0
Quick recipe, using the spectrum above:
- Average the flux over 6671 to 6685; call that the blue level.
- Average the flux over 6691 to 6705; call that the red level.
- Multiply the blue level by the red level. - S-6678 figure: 2677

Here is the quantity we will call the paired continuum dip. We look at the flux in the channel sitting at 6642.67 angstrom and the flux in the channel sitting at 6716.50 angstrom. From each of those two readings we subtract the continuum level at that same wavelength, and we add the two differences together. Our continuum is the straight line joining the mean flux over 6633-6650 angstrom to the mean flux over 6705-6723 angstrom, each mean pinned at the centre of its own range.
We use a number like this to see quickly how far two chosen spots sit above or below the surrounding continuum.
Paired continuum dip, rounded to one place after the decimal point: -1.0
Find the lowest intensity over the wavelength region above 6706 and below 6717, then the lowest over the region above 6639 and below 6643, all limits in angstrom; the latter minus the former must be 1.2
